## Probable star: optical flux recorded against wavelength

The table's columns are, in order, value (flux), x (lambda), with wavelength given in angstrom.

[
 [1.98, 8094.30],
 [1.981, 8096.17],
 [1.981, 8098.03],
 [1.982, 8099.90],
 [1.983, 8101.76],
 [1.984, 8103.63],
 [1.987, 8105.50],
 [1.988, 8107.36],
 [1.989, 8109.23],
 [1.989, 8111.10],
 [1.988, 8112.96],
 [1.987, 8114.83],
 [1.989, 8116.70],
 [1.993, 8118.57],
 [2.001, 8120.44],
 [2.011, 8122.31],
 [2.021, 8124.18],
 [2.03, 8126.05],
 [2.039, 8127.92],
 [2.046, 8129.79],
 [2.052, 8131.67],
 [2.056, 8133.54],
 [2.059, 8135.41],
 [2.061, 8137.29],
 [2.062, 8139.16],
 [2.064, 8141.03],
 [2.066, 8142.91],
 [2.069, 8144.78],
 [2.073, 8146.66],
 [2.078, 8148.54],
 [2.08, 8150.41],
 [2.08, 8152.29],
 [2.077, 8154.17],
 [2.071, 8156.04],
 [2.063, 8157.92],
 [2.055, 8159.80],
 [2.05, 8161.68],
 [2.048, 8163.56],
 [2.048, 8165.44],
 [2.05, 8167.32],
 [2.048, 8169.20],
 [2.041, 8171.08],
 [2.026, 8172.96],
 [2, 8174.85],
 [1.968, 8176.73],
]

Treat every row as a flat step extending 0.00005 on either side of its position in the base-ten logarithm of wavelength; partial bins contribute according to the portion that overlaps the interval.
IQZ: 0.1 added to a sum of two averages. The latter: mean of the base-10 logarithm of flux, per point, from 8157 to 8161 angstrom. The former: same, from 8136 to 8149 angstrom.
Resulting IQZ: 0.729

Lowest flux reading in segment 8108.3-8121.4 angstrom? 1.987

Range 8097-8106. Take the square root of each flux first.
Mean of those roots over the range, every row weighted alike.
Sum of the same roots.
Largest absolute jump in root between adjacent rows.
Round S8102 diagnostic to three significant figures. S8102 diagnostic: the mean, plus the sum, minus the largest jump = 8.45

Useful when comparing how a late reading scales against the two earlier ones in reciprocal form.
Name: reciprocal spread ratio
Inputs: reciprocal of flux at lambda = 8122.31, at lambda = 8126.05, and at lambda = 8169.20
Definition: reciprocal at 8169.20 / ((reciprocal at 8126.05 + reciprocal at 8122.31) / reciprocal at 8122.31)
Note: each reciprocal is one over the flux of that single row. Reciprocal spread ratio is 0.245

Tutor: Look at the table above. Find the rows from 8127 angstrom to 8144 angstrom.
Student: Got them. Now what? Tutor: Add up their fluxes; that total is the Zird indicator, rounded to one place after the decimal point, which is 18.5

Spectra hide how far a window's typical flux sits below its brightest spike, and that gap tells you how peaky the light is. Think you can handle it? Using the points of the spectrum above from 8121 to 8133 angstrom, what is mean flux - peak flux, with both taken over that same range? -0.019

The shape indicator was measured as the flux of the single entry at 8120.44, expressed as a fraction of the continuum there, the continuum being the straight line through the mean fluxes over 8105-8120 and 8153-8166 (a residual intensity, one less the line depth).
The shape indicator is 1.00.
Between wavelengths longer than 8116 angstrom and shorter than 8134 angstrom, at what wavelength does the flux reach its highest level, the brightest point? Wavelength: 8133.54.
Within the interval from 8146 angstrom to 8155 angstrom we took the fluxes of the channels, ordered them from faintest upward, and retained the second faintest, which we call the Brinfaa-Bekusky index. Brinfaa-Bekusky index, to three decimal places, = 2.077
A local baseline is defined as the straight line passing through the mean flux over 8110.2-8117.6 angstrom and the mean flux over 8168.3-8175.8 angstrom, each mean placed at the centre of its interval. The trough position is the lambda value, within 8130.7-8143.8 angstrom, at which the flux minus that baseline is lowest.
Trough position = 8131.67 angstrom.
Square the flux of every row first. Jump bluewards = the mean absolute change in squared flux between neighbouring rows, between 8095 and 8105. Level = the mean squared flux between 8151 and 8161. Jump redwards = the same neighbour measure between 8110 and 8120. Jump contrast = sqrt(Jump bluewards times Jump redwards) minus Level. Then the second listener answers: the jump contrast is -4.28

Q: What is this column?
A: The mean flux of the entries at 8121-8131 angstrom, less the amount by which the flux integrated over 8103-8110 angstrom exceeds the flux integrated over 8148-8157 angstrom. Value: 7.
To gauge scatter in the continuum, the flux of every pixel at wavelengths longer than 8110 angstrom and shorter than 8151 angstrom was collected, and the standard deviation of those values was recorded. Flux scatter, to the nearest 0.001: 0.033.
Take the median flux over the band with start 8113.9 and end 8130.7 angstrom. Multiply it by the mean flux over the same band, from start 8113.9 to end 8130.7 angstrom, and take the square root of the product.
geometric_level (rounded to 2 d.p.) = 2.01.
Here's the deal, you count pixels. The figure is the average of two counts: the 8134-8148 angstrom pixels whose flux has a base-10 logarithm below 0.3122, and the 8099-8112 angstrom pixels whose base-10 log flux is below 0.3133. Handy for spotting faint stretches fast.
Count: 3.5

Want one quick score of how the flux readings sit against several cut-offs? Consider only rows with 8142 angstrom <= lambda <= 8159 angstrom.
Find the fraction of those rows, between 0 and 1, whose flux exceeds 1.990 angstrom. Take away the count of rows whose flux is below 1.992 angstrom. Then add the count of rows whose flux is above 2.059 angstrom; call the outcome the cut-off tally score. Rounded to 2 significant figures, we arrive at 10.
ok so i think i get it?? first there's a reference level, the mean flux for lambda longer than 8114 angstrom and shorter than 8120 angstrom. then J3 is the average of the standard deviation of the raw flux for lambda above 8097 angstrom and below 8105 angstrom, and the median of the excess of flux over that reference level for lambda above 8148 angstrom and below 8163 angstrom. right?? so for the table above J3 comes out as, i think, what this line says 0.043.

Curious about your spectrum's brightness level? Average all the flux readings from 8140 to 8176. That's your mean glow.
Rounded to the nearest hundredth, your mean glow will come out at 2.06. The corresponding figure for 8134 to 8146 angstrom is 2.06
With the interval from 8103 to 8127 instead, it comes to 2.00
